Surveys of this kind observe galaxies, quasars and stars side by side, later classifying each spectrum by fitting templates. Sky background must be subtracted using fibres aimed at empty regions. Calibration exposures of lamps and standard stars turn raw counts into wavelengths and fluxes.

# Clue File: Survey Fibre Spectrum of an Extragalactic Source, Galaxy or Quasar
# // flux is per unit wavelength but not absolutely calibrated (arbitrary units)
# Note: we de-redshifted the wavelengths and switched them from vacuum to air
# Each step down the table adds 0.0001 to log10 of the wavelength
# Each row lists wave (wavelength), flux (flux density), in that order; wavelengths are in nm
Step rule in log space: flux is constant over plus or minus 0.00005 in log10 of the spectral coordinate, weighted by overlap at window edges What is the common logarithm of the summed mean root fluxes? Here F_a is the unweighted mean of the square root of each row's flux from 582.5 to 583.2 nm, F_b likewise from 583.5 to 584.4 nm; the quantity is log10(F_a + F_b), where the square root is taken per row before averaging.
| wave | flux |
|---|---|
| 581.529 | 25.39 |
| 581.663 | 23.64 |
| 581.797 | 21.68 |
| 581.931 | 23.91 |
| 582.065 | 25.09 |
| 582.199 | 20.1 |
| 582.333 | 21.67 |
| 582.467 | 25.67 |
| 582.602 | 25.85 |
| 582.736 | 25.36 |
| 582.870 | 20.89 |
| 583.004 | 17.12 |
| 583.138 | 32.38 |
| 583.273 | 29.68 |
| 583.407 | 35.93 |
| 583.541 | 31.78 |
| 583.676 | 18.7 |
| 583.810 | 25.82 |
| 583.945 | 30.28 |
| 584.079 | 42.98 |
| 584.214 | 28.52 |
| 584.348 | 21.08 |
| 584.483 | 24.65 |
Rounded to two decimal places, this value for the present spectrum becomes 1.01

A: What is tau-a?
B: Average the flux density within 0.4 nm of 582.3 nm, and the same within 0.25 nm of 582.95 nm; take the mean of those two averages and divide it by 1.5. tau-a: 15.9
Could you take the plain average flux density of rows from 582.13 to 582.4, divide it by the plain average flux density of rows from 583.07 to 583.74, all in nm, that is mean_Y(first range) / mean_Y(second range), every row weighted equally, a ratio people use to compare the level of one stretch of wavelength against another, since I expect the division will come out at 0.70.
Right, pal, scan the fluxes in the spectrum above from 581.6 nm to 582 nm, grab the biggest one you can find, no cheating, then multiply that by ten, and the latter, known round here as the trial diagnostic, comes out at 239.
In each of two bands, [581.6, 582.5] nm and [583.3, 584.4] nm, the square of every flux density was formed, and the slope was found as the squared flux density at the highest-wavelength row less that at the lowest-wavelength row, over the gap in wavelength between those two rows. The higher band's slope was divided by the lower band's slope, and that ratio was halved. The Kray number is -4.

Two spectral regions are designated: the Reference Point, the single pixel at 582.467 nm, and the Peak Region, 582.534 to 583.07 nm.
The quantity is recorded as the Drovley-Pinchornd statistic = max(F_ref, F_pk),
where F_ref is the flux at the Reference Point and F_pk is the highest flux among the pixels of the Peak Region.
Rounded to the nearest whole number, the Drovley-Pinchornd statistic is 26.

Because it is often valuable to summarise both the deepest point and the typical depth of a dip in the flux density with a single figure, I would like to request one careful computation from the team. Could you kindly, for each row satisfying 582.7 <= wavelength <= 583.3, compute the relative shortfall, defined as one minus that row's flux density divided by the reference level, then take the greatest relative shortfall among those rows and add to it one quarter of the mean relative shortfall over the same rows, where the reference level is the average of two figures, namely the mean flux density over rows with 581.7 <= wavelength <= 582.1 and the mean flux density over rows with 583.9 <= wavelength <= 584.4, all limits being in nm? 0.39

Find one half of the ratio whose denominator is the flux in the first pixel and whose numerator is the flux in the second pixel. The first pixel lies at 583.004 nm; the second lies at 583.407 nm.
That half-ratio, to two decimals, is 1.05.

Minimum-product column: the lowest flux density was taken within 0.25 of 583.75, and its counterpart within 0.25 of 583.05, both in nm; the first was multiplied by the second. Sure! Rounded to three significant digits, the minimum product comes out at 320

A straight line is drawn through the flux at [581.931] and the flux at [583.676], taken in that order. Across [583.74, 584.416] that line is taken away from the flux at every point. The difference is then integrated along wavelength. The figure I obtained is 8.2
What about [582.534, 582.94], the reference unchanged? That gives 1.0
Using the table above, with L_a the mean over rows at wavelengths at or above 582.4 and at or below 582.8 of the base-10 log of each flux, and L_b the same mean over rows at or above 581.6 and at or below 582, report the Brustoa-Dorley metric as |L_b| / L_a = 0.97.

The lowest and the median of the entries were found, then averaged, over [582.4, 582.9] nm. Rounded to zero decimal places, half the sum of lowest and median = 23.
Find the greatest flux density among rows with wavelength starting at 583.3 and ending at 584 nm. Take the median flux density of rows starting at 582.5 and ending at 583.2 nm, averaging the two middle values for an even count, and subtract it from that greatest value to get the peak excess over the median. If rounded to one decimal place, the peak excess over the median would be 10.6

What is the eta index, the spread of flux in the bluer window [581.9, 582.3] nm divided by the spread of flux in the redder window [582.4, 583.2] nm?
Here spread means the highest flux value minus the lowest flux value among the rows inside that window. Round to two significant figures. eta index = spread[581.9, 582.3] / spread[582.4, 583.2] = 0.33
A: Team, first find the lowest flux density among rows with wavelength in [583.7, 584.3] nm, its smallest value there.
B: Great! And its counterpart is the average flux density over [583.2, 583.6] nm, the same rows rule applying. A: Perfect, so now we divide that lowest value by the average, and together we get 0.80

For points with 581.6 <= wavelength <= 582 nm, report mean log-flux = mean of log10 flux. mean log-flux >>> 1.36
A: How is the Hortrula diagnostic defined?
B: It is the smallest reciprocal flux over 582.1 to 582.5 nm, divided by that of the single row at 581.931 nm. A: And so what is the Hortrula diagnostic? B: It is 0.93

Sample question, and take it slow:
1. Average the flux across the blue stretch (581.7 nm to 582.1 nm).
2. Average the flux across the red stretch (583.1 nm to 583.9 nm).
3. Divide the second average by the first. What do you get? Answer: 1.23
